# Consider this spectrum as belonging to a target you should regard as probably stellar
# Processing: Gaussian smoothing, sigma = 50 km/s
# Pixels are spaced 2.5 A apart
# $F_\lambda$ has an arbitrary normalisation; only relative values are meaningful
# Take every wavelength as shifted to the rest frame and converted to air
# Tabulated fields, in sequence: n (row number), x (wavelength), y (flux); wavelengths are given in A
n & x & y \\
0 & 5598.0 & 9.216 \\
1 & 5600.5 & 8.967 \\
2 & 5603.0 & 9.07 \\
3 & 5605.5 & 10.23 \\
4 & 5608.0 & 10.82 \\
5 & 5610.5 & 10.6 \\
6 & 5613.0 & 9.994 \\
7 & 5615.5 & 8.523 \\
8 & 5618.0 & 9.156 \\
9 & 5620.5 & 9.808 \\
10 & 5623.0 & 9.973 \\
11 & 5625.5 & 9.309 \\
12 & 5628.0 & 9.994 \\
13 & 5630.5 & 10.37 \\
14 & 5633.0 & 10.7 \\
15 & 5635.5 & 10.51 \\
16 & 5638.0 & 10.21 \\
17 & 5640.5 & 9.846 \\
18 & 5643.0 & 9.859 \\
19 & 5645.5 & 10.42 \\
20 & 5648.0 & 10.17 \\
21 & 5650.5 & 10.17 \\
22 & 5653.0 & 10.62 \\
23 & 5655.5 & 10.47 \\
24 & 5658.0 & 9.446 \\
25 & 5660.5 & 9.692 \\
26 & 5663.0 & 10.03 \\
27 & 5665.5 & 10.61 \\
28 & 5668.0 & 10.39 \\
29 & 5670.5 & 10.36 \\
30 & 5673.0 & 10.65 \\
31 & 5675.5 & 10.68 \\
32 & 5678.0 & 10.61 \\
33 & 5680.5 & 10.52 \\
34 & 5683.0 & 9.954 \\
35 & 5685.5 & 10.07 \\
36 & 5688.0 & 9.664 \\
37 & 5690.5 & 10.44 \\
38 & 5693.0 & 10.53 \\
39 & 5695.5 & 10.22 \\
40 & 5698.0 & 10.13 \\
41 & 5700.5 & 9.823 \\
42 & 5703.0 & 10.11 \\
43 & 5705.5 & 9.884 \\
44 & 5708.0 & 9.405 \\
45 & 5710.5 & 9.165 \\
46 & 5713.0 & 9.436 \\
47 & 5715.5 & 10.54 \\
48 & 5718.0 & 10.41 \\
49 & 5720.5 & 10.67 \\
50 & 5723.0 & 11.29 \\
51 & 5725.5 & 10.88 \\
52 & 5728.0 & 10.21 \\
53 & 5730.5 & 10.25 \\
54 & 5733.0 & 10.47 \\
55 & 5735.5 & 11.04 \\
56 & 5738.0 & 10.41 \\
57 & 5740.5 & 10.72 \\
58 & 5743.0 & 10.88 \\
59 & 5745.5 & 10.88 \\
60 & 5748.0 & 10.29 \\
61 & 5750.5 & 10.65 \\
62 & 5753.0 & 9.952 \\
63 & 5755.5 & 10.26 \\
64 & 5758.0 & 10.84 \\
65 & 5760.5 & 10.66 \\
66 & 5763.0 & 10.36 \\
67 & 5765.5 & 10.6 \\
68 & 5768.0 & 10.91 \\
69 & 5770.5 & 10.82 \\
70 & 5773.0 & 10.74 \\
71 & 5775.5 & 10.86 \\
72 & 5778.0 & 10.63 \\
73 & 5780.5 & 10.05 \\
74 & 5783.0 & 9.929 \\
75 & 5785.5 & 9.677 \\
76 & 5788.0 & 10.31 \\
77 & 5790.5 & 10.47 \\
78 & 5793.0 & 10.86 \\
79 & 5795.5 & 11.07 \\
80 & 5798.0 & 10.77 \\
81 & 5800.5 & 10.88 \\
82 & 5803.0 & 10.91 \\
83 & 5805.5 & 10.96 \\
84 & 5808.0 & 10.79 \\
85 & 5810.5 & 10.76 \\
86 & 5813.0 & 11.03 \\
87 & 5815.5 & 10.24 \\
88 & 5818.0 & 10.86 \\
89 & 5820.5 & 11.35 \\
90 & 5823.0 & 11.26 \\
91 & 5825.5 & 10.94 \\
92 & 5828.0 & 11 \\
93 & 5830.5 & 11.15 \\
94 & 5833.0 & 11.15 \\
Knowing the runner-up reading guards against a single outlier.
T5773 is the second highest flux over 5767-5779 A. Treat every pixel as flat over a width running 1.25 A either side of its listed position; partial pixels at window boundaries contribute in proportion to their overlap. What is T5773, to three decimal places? 10.860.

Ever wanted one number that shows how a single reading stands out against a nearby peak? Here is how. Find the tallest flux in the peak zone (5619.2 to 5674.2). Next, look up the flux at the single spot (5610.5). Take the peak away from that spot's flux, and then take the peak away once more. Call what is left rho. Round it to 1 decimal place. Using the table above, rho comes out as -10.8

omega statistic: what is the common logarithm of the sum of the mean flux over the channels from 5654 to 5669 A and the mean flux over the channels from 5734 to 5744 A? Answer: 1.32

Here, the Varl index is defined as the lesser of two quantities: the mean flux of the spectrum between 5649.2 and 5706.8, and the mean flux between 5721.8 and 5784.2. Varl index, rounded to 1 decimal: 10.2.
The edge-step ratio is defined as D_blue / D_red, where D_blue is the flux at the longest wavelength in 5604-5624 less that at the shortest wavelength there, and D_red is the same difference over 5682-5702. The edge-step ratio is 2.0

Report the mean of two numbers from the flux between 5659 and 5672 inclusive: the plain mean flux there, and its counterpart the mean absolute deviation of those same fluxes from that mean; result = 5.25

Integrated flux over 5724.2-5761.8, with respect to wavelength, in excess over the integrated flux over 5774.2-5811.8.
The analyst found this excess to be -1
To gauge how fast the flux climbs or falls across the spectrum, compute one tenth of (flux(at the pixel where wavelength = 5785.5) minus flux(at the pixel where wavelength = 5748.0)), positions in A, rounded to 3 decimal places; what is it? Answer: -0.061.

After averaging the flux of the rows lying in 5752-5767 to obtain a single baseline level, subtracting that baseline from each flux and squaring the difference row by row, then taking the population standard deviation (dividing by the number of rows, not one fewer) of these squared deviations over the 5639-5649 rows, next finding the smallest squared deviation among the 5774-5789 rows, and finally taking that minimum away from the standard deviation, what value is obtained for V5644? 0.14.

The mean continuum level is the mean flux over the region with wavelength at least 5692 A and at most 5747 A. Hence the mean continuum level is 10.3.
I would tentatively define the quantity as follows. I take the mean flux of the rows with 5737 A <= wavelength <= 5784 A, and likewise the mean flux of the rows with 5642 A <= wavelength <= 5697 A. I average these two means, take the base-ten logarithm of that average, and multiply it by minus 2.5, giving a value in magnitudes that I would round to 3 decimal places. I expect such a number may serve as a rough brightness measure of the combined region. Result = -2.543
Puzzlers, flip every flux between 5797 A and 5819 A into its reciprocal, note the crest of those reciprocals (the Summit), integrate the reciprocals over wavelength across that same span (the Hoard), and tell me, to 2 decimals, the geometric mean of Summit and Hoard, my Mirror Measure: 0.45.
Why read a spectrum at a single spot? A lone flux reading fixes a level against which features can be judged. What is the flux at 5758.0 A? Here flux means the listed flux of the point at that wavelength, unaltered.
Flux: 10.84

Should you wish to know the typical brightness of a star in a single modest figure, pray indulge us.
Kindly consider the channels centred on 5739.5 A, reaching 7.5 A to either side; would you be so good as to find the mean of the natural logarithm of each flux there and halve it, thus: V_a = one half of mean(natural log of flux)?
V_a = 1.19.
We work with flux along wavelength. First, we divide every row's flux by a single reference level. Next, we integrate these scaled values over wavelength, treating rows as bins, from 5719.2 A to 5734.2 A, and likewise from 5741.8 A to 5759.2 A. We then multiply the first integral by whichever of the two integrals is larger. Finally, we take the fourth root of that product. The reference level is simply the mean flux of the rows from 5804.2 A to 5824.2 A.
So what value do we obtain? 3.96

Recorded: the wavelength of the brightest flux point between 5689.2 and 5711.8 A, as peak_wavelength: 5693.0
